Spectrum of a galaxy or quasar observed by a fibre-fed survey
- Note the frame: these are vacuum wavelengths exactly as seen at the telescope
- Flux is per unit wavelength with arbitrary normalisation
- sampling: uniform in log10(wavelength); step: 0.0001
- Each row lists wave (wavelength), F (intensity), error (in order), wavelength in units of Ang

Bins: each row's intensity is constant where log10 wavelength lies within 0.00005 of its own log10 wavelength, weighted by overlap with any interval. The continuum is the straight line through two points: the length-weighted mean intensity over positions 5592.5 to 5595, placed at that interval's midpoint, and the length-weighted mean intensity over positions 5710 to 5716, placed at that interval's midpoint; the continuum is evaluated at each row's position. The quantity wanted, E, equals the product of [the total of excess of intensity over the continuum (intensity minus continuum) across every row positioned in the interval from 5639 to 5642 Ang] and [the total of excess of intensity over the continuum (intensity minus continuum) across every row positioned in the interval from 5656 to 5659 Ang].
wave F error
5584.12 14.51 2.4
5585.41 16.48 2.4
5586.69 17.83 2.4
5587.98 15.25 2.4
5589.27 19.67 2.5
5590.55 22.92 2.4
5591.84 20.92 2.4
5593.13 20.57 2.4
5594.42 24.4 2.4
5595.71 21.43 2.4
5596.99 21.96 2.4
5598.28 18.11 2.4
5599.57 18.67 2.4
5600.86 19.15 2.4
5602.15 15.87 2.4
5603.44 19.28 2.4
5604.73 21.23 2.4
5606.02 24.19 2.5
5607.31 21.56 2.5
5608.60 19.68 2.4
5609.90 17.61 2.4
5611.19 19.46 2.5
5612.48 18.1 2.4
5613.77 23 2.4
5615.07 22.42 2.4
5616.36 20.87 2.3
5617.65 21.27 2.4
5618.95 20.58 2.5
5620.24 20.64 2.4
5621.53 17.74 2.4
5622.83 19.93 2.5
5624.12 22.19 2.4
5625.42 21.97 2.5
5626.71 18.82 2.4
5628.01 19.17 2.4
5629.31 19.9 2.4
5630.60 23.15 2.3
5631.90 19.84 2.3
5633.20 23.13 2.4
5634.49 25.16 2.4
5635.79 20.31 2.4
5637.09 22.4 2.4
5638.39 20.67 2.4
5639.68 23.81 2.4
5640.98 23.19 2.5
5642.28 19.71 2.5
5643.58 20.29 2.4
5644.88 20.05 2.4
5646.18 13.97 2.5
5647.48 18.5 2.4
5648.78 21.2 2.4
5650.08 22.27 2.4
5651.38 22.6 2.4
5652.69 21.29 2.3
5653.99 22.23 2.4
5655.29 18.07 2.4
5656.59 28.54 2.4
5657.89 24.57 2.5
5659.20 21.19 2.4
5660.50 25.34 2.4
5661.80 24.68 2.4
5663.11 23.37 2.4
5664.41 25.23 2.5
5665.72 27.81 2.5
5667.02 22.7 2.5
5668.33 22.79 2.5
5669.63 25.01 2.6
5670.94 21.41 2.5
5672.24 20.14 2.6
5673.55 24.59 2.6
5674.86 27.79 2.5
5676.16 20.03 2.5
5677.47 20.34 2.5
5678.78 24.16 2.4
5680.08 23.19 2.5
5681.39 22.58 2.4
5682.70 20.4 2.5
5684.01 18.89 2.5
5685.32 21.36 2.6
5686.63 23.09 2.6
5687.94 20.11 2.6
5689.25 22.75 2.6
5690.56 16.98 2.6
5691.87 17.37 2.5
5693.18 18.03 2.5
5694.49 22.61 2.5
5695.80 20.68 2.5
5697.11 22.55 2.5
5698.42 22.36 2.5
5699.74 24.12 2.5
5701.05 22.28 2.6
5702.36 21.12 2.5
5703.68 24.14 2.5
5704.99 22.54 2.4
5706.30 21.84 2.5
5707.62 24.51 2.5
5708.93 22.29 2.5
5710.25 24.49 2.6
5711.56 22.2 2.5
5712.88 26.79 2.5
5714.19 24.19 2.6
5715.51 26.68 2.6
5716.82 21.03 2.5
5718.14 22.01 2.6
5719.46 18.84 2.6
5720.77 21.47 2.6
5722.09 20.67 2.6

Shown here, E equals 1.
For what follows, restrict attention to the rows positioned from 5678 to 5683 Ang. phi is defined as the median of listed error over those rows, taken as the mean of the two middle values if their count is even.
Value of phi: 2.45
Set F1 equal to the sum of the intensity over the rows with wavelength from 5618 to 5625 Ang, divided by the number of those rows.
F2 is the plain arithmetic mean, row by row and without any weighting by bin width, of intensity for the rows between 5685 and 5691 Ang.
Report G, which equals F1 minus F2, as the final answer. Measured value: -0.6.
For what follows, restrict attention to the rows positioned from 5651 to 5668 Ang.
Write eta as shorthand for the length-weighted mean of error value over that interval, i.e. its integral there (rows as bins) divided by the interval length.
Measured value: 2.424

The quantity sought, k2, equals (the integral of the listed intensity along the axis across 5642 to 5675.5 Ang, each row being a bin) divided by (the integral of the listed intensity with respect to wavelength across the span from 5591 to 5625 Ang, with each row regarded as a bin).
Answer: 1.087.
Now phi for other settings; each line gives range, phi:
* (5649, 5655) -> 2.40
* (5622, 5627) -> 2.45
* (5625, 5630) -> 2.40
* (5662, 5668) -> 2.50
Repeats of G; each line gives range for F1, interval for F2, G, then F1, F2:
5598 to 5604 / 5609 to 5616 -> -1.9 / 18.2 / 20.1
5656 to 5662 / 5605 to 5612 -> 4.4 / 24.9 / 20.5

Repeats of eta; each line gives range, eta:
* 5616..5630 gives 2.421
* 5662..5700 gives 2.516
